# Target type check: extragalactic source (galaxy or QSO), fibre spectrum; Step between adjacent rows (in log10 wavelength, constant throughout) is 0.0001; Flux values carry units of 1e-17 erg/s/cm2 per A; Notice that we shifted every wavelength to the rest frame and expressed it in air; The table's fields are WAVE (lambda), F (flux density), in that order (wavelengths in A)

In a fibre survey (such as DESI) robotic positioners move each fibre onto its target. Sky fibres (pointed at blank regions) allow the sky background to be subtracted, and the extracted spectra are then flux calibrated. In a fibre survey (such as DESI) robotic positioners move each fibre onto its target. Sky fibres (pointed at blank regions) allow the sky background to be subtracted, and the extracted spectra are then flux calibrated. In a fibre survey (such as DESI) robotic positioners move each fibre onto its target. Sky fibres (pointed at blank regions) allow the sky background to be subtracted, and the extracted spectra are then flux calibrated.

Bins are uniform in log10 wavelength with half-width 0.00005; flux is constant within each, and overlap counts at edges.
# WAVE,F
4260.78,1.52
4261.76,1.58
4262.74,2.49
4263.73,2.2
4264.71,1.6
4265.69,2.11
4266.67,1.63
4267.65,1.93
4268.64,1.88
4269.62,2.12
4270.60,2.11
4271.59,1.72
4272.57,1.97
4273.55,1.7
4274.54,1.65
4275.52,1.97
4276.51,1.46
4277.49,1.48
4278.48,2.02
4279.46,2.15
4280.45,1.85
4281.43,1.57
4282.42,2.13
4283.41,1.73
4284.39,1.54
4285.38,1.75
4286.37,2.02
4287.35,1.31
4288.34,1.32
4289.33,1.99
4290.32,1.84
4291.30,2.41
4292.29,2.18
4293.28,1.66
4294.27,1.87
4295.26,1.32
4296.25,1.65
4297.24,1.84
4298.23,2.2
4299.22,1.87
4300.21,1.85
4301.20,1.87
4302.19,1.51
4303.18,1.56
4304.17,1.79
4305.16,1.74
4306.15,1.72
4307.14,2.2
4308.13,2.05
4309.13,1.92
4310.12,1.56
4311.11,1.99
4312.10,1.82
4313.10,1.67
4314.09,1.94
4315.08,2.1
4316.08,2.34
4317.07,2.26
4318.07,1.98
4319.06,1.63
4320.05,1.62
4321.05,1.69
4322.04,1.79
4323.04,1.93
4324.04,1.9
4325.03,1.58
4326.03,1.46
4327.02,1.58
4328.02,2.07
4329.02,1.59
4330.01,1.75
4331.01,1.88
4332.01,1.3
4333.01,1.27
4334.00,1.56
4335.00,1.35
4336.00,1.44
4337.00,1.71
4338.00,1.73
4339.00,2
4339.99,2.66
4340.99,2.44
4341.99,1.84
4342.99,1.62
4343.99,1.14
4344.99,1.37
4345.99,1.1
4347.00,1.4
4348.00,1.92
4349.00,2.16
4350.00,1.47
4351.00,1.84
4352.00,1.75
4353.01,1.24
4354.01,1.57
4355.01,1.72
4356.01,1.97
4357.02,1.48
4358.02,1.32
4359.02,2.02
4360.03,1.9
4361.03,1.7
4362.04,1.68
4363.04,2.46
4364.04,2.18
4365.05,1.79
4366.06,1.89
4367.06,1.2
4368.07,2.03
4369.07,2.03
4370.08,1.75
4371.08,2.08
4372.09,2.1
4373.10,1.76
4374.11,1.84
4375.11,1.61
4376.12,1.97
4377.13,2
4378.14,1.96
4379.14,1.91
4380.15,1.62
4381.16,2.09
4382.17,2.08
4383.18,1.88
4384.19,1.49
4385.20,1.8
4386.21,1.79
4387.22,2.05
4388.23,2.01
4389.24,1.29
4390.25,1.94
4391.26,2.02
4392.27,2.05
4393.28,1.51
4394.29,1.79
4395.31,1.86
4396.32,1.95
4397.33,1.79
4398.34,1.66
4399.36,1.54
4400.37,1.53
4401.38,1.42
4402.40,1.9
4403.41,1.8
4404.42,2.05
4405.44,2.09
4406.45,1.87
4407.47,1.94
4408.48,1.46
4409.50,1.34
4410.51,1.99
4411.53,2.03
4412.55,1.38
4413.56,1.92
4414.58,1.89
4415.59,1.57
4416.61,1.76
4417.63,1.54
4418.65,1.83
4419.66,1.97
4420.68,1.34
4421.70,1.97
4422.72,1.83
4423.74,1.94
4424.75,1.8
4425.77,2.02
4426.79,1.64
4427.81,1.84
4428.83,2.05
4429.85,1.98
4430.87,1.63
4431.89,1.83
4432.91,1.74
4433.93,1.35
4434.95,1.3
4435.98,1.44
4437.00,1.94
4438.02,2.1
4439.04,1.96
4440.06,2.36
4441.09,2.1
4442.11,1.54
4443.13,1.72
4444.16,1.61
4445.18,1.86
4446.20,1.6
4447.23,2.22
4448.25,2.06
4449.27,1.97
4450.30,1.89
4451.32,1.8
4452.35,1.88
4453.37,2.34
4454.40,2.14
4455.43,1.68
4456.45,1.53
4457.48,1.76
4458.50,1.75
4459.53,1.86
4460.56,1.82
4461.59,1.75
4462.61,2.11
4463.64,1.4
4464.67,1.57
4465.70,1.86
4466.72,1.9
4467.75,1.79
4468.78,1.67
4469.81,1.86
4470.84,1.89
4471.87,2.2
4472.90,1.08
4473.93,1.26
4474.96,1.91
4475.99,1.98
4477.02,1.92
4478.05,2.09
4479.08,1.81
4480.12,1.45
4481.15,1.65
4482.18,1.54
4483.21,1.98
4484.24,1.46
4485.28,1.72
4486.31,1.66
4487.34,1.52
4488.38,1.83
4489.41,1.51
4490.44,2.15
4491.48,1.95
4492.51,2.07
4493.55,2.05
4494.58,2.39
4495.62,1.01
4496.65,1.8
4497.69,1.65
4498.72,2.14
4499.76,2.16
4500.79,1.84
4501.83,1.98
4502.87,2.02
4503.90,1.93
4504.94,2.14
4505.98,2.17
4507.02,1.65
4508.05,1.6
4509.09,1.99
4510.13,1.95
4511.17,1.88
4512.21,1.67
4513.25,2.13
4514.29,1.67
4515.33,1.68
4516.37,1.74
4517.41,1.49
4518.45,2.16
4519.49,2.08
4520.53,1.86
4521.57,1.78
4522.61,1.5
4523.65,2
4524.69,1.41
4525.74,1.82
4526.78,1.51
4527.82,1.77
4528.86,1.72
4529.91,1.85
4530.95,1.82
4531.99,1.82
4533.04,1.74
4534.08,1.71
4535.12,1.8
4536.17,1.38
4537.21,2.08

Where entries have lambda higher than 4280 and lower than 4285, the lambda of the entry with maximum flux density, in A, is 4282.42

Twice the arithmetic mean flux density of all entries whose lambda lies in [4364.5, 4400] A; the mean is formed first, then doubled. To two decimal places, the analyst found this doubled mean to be 3.66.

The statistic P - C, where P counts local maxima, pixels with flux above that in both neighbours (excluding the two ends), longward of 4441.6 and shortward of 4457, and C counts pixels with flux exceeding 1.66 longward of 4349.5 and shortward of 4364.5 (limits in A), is -6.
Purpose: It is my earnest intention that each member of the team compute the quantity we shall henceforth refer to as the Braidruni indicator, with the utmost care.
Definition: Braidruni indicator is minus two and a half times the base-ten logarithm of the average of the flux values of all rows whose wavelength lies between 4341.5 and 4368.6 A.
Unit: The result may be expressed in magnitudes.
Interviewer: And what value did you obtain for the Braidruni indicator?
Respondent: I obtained -0.573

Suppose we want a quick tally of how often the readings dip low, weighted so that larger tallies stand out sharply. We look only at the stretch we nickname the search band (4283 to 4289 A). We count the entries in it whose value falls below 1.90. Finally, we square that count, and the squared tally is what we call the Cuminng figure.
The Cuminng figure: 25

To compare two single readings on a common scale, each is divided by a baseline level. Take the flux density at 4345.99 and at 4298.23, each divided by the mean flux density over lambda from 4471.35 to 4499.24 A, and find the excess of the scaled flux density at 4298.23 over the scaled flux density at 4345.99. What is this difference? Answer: 0.6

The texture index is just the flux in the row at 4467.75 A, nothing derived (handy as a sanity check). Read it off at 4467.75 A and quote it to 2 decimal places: 1.79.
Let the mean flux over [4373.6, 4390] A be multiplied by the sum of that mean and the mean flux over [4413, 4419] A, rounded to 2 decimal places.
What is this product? 6.59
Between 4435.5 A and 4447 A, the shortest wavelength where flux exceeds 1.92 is 4437.00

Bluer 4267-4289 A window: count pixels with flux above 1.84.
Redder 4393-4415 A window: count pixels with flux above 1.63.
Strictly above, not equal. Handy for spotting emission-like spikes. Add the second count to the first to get 26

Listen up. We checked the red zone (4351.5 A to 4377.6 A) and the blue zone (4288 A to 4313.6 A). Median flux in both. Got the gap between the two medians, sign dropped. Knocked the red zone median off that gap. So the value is -1.79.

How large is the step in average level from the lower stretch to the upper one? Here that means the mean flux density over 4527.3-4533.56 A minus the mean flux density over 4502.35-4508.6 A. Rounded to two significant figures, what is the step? -0.13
